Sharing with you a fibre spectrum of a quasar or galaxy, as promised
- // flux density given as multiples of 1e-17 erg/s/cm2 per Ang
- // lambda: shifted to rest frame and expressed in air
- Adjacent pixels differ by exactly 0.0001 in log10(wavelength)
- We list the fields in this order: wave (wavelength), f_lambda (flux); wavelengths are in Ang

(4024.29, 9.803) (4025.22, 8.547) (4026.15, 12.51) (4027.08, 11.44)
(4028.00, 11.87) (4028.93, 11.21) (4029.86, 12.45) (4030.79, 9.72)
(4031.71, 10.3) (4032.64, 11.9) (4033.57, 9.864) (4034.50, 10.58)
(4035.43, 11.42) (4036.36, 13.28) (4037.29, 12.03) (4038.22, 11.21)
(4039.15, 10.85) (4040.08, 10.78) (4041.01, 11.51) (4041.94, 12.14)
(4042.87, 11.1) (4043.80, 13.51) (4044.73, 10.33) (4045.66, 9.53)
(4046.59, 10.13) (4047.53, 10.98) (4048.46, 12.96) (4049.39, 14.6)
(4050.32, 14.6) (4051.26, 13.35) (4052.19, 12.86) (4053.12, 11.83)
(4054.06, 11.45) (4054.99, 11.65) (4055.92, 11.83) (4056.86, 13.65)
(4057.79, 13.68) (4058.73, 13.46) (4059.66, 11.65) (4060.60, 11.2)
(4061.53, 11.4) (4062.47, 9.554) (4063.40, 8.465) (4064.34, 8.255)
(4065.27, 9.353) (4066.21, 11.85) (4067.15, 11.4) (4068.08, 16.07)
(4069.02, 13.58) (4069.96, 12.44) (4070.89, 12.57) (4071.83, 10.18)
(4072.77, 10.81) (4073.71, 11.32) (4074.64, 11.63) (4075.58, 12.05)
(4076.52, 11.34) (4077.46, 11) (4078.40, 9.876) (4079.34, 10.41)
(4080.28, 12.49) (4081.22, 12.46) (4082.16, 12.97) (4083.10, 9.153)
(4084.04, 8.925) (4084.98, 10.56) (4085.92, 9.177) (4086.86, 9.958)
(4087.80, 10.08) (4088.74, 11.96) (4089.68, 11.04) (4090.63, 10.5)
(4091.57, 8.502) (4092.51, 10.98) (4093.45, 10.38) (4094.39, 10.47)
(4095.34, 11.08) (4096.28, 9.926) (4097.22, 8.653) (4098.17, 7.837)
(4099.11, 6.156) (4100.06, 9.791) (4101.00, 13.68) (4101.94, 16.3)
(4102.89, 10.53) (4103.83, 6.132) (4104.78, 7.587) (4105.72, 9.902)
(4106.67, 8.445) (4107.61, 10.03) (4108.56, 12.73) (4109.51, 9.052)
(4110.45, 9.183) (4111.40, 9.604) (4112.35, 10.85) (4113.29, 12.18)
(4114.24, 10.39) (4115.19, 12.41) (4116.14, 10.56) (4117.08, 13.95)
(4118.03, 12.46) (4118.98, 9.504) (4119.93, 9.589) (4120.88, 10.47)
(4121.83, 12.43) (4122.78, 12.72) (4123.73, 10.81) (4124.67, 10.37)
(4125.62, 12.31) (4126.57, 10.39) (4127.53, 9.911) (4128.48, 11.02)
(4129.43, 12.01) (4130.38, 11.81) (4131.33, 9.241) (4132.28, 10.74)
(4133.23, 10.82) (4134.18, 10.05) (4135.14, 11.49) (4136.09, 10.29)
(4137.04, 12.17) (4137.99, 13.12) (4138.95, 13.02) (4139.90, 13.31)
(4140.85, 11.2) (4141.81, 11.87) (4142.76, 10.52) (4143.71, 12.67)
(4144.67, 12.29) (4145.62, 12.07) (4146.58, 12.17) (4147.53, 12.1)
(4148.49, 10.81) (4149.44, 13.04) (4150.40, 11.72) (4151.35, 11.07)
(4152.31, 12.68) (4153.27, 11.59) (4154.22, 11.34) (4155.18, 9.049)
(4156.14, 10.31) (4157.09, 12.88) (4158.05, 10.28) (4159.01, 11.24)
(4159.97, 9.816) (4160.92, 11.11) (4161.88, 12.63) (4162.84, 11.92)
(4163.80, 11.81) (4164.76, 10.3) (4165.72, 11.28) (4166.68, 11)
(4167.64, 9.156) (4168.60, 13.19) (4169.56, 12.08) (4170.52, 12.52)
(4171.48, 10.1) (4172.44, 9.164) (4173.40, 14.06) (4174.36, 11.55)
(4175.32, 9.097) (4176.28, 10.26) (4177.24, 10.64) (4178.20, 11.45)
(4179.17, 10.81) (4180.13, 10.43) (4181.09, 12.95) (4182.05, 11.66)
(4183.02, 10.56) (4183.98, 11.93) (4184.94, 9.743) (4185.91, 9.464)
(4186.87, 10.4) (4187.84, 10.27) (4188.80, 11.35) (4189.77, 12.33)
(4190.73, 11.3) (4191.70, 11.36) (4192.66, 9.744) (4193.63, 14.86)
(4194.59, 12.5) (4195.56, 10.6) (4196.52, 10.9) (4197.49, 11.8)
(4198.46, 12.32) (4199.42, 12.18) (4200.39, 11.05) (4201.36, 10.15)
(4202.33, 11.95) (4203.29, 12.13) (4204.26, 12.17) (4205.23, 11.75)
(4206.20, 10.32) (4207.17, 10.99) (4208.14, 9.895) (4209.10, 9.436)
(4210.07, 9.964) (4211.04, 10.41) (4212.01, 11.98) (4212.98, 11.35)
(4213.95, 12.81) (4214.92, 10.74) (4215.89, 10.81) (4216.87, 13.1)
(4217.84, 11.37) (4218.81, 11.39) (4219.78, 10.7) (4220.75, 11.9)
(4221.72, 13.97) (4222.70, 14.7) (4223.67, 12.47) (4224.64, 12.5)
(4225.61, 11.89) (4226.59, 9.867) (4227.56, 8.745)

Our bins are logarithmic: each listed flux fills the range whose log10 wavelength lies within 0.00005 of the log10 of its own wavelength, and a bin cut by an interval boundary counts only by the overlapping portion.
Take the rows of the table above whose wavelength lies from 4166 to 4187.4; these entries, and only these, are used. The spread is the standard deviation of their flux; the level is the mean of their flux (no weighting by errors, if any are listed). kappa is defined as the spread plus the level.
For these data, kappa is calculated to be 12.4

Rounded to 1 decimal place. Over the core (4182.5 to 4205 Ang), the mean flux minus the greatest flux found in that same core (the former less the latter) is -3.5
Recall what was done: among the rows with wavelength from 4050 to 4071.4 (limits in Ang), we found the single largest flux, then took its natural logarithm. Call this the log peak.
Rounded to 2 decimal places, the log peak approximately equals 2.78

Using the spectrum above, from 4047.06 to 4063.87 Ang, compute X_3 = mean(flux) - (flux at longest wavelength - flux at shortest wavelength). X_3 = 15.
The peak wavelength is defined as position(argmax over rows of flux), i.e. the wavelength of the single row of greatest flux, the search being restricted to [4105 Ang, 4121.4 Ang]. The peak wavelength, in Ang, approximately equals 4117.08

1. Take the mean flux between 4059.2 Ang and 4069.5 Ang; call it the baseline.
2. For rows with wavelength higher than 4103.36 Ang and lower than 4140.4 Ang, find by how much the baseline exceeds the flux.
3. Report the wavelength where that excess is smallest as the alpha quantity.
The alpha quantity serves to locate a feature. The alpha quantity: 4117.08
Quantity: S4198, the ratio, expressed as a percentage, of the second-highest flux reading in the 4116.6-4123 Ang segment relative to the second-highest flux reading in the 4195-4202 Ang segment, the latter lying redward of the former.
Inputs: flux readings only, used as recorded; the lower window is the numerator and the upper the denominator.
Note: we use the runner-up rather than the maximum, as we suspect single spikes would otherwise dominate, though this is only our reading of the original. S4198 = 104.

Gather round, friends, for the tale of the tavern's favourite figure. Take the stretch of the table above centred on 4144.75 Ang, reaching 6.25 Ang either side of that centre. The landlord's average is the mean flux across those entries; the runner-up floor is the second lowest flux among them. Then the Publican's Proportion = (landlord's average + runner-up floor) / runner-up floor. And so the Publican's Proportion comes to 2.12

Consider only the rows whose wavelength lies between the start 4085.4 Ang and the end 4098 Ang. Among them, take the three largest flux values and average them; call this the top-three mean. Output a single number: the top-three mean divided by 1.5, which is 7.6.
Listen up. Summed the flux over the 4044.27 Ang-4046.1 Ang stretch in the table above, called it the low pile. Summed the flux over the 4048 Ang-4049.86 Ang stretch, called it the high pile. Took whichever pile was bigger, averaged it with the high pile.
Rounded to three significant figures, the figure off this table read 27.6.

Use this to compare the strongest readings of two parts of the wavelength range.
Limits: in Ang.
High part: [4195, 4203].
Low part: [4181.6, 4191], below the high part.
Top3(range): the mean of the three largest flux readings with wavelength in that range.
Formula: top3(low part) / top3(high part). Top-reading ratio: 0.99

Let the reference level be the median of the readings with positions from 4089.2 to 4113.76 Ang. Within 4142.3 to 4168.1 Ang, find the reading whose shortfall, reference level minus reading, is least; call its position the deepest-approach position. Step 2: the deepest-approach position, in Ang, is 4149.44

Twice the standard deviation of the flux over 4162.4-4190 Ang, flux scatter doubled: 2.5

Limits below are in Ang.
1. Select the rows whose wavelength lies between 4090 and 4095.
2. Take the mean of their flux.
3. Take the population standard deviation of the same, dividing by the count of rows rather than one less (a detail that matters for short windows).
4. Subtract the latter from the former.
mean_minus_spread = 9.3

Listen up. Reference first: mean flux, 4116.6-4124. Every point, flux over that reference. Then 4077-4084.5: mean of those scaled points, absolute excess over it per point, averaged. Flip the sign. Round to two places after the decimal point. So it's -0.11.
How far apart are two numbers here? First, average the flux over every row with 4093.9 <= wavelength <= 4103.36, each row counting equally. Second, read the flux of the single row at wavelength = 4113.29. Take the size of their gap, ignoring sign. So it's 1.7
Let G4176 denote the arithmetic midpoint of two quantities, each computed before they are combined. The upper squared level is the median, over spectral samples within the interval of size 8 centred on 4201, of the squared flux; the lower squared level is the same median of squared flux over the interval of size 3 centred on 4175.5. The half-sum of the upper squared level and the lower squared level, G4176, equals 125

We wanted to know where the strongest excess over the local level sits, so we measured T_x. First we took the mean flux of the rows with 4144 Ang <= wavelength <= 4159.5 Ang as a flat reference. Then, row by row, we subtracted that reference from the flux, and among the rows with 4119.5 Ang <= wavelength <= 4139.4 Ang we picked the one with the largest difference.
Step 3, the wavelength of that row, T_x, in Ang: 4137.99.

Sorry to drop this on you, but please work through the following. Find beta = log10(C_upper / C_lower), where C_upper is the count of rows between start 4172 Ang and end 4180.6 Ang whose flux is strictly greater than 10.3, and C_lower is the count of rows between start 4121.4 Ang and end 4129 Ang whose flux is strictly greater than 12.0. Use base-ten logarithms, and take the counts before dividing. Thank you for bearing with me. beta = 0.30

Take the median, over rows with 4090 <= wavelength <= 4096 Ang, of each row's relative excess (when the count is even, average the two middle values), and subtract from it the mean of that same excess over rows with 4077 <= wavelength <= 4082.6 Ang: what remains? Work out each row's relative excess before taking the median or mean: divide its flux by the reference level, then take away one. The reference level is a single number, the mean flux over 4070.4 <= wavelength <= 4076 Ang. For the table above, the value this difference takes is -0.09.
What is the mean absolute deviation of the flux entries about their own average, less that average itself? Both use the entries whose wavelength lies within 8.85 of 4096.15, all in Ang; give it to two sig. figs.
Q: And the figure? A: -8.4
